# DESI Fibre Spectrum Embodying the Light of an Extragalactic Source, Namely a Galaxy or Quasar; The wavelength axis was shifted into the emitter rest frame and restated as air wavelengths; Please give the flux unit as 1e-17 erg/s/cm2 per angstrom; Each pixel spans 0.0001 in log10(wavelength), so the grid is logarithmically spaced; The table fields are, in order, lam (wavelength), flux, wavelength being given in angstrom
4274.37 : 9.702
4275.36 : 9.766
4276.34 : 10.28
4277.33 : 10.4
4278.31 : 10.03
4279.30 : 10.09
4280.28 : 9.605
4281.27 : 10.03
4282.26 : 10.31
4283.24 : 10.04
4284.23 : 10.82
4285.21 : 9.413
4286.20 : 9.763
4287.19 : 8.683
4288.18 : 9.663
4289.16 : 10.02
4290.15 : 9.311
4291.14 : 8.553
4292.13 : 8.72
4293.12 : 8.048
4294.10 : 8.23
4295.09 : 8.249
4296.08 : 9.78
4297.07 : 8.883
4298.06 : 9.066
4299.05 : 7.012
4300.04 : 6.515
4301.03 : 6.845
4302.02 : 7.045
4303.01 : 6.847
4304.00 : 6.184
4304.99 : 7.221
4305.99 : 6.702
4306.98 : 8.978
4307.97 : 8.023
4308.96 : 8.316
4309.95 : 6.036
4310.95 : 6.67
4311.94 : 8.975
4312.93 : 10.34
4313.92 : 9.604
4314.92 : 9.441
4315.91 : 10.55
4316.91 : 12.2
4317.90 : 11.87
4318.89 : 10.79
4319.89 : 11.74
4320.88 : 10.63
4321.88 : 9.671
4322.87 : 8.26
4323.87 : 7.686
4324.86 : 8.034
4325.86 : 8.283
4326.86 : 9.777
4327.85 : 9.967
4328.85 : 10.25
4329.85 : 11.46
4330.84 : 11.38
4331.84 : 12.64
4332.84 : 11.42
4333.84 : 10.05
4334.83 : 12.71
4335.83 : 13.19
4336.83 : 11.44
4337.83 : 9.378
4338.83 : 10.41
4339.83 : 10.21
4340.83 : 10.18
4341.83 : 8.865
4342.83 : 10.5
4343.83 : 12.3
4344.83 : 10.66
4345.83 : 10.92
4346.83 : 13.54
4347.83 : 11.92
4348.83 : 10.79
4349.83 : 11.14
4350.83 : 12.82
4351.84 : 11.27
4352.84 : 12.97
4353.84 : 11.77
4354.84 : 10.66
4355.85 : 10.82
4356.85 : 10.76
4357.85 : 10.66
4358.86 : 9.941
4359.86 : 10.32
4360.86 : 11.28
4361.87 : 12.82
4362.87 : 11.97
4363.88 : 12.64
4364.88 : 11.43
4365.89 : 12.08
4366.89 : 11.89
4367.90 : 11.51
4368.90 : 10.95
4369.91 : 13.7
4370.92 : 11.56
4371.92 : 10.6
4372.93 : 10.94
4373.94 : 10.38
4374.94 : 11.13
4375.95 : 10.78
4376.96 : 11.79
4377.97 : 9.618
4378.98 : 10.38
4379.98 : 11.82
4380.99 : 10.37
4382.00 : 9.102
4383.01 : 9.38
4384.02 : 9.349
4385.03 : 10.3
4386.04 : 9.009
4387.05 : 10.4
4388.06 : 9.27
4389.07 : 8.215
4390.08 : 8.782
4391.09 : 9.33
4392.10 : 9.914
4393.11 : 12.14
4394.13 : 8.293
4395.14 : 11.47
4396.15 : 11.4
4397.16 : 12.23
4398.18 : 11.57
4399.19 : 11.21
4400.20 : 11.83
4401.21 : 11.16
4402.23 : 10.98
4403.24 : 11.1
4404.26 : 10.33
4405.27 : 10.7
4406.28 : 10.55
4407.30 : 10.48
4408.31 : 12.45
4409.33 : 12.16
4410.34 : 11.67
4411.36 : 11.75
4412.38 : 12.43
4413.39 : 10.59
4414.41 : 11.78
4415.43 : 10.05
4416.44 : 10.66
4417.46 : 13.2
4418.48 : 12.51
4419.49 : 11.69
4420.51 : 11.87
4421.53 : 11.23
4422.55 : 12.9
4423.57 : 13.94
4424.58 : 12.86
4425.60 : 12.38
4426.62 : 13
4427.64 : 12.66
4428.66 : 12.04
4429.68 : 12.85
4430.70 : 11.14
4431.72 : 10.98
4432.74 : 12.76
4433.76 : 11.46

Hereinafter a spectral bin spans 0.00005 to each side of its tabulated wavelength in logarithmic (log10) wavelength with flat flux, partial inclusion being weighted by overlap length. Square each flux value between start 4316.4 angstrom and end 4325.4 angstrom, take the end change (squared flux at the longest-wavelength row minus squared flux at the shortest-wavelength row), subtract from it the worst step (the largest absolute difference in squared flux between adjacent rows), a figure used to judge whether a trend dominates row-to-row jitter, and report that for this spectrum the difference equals -110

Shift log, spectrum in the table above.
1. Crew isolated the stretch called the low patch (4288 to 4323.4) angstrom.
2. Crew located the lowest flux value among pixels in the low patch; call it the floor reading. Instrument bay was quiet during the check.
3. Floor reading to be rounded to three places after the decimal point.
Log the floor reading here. 6.036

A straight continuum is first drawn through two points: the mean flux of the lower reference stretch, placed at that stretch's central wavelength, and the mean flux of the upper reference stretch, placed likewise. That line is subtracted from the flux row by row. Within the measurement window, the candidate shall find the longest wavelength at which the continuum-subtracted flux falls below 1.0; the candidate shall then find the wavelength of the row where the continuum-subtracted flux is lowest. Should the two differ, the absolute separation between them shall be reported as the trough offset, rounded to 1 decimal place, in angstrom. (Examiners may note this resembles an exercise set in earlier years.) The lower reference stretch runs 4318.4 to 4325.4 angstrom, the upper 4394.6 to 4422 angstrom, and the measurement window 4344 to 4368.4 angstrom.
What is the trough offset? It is 9.0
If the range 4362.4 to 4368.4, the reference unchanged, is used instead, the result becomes 3.0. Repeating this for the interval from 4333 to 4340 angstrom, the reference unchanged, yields 2.0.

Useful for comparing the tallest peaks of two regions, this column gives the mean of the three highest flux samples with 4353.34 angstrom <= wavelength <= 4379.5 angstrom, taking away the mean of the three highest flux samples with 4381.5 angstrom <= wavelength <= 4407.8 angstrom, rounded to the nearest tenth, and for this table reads 1.0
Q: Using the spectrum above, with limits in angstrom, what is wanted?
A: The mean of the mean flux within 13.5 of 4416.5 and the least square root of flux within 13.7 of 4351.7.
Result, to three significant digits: 7.41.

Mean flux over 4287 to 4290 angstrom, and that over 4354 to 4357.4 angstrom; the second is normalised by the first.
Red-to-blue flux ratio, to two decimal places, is 1.14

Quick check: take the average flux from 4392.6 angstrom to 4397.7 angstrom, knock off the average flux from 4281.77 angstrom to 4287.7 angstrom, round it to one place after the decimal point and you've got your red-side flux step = 1.3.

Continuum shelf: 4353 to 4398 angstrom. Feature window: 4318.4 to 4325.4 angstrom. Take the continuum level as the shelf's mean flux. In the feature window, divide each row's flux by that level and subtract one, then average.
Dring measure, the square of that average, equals 0.013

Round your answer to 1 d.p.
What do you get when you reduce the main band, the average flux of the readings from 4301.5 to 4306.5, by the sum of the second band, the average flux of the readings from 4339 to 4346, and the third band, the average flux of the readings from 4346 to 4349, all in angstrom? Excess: -15.8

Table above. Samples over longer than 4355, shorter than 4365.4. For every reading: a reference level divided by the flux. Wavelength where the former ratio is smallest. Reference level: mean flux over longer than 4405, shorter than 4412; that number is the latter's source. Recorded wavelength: 4361.87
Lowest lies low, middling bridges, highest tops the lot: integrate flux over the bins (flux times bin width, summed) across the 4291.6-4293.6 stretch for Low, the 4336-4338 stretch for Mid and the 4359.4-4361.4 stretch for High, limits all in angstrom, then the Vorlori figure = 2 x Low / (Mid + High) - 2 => -1.2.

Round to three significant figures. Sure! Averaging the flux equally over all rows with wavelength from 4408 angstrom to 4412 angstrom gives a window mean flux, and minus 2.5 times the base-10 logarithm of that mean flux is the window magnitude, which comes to -2.70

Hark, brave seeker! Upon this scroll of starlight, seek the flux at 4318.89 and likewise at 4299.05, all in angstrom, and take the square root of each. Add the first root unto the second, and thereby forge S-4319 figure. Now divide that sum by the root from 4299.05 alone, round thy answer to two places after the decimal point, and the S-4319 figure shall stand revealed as 2.24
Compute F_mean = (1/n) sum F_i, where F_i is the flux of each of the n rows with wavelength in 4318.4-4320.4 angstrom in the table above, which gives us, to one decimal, 11.3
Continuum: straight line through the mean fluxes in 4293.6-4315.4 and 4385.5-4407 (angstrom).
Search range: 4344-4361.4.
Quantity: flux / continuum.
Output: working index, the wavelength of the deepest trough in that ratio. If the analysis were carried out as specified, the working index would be 4358.86 angstrom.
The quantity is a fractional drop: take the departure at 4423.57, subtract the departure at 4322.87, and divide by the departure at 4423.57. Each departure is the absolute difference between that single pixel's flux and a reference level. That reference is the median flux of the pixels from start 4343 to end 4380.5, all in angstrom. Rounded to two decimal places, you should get -0.13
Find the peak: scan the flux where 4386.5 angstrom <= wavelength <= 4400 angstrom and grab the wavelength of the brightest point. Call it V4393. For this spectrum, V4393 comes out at 4397.16 angstrom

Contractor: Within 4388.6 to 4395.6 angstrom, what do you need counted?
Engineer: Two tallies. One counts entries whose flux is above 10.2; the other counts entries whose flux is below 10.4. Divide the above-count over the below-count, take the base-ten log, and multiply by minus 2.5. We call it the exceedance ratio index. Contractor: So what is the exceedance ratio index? 1.0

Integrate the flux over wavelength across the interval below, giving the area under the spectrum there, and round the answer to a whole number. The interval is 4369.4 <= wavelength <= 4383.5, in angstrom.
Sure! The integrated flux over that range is 153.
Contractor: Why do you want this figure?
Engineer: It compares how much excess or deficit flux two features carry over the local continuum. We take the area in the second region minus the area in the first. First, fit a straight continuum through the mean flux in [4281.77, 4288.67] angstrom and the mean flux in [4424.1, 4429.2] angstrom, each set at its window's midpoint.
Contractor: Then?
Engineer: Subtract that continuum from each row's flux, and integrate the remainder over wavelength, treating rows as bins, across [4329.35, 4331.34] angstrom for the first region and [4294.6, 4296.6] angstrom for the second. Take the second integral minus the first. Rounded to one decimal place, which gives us -3.4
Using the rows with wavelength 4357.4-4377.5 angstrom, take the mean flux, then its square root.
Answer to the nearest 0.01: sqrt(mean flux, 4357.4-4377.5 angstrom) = 3.38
